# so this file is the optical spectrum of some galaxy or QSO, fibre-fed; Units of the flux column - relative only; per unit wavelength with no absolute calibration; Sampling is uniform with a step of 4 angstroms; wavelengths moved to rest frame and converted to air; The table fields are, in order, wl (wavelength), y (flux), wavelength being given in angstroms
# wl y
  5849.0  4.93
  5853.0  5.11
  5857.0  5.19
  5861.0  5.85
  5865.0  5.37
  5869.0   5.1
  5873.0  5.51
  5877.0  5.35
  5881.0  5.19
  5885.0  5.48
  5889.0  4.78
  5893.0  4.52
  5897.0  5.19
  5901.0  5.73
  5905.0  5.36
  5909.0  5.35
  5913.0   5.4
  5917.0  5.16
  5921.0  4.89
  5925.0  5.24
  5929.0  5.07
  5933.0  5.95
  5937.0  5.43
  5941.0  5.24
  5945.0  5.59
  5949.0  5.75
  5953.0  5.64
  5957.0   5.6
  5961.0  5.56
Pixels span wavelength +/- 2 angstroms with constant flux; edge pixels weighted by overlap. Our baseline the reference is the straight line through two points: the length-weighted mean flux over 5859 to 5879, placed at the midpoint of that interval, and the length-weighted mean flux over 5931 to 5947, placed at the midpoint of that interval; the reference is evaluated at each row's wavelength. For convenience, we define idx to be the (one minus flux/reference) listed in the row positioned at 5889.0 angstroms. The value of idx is 0.13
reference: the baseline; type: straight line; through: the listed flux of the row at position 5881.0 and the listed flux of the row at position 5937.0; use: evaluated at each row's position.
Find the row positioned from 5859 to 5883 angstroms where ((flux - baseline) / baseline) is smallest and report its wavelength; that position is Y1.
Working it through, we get 5869.0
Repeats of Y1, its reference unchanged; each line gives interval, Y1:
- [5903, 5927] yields 5921.0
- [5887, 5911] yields 5893.0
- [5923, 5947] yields 5929.0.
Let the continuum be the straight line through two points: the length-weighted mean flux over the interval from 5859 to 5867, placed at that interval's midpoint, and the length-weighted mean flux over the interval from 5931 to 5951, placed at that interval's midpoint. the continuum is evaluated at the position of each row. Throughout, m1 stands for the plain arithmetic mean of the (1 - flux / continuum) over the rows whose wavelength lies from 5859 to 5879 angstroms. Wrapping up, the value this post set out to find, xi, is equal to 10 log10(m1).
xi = -15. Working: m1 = 0.03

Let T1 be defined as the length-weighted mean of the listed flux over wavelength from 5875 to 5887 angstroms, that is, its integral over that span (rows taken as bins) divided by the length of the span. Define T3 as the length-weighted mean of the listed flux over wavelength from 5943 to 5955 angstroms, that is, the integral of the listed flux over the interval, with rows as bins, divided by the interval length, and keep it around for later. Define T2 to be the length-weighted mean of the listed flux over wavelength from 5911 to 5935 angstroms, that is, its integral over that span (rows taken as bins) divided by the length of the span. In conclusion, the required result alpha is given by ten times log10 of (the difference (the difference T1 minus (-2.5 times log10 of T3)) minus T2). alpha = 2.9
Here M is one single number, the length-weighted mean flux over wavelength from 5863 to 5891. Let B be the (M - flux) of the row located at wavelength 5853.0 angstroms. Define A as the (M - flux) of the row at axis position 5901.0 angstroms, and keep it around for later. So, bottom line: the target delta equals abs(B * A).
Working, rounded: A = -0.48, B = 0.1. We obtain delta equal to 0.07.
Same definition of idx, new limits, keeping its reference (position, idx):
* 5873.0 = -0.01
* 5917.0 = 0.06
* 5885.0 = 0.00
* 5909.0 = 0.03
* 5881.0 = 0.05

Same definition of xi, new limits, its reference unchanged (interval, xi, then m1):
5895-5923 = -13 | 0.05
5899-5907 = -20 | 0.01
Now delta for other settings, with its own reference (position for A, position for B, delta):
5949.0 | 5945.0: 0.17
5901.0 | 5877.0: 0.05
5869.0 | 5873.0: 0.04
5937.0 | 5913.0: 0.03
